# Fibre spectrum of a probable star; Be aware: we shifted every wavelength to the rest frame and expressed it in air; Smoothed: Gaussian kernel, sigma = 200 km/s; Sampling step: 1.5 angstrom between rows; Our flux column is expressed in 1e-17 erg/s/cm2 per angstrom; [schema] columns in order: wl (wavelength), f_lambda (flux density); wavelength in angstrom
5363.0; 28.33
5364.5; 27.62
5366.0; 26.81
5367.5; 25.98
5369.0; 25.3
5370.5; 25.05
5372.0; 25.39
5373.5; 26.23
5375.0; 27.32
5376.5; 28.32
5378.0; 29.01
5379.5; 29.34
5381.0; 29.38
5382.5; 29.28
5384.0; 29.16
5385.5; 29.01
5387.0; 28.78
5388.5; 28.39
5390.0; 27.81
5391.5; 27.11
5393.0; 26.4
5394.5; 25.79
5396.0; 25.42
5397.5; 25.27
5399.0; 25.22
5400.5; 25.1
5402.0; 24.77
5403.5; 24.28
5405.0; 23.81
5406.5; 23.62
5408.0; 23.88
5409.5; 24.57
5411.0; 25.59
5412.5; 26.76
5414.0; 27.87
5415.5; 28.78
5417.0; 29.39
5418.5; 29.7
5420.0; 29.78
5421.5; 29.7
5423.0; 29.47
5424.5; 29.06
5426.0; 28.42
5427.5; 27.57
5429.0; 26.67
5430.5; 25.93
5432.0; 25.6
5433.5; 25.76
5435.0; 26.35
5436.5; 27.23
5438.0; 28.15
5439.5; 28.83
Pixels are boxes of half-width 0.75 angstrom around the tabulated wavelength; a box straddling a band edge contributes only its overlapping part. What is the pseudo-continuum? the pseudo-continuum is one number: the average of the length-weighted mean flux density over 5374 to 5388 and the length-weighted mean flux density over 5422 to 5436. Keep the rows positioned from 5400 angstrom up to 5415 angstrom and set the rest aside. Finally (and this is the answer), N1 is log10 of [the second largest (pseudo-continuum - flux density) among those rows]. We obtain 0.6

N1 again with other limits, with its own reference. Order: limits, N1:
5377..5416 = 0.6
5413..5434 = 0.4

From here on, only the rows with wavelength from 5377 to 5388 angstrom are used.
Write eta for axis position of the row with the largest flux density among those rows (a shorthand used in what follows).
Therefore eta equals 5381.0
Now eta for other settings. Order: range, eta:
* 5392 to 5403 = 5393.0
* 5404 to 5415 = 5414.0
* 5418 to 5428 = 5420.0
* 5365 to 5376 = 5375.0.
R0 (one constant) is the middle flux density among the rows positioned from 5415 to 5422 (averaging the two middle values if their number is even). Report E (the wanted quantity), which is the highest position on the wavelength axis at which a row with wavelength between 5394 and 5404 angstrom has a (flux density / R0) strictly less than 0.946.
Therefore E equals 5403.5 angstrom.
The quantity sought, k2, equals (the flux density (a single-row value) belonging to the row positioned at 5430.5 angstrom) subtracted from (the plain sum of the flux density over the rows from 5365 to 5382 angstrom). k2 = 272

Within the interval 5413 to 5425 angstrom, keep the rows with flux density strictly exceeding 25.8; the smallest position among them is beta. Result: 5414.0 angstrom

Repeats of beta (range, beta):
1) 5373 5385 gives 5373.5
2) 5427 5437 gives 5427.5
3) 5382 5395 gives 5382.5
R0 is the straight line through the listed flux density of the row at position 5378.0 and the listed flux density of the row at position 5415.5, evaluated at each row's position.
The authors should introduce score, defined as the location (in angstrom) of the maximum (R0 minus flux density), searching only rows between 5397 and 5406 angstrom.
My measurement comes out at 5405.0 angstrom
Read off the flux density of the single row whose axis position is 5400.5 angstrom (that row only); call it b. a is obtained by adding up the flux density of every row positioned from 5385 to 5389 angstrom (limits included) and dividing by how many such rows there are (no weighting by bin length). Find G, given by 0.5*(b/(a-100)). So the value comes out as -0.176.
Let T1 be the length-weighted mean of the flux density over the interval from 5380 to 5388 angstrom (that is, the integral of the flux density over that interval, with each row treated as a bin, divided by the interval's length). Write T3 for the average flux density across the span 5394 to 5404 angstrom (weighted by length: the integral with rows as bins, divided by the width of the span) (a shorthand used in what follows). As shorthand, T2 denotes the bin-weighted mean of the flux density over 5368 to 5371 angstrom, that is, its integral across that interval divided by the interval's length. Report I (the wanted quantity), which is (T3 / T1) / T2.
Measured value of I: 0.034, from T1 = 29.1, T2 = 25.3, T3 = 25.1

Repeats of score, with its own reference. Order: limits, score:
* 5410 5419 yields 5411.0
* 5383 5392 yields 5391.5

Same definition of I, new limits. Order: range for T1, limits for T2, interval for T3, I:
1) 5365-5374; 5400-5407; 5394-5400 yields 0.040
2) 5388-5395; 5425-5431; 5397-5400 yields 0.034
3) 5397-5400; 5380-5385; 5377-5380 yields 0.039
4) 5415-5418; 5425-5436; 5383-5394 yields 0.036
